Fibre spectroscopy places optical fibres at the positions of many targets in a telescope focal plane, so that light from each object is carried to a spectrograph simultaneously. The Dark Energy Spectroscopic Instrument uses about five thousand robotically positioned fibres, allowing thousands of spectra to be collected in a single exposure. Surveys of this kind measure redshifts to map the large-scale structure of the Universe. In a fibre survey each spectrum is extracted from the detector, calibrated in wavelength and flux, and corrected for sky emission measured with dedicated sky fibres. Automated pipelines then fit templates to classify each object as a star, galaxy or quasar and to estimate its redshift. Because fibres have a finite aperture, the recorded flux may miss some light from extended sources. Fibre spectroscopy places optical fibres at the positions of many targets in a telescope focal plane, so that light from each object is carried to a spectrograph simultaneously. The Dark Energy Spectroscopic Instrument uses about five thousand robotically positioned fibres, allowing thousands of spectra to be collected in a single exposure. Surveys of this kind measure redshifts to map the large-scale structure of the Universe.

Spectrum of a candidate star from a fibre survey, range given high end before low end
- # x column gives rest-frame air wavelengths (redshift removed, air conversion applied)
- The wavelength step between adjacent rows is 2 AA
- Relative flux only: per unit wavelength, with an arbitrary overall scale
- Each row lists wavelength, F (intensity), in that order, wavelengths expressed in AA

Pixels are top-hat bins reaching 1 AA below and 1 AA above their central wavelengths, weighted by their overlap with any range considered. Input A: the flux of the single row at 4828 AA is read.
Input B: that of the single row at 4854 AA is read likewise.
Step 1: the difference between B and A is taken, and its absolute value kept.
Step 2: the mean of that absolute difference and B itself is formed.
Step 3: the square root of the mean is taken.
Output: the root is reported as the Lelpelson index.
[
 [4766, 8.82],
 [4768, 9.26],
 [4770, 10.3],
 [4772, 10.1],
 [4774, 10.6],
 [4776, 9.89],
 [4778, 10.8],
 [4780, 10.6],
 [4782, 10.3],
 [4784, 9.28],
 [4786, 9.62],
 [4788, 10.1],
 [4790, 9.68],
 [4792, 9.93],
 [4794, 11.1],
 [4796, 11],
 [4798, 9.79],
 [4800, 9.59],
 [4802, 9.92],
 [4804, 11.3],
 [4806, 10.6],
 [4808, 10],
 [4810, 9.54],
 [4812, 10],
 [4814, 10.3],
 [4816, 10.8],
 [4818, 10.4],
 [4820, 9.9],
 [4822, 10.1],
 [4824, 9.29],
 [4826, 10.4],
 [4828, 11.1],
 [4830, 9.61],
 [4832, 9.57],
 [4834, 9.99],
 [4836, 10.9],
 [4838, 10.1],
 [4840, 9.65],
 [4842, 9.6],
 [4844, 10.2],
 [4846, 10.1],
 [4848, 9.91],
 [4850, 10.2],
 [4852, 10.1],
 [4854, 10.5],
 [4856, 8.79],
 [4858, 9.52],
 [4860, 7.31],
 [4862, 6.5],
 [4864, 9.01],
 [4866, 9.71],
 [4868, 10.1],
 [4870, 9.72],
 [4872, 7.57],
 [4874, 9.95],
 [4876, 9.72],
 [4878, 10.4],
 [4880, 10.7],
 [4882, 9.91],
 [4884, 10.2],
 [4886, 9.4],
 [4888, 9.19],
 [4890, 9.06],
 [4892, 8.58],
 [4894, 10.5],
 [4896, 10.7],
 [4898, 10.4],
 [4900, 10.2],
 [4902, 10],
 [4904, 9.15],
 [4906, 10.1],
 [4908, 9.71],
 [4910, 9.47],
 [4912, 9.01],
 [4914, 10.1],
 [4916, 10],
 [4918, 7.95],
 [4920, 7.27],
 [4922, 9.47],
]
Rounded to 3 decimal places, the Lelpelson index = 2.356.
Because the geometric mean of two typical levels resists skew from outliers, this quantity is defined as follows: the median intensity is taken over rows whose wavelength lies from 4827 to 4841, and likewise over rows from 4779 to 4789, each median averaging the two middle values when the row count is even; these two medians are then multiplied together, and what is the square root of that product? 10.0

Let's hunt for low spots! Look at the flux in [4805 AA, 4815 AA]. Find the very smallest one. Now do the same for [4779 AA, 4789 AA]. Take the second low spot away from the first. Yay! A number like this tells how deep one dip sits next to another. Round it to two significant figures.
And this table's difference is 0.26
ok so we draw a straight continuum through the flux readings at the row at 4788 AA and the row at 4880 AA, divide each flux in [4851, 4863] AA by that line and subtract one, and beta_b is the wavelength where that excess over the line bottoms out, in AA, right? 4862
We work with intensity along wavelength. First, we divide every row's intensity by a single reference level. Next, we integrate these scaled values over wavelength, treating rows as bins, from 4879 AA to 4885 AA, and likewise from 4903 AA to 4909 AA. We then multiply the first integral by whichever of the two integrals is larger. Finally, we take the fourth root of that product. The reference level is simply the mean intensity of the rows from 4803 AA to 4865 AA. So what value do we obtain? 2.50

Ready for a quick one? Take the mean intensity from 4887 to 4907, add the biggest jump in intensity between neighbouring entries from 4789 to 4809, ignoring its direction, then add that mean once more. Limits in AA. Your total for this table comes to 21.0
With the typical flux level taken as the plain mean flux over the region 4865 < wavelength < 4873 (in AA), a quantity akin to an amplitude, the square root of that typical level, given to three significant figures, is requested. 3.05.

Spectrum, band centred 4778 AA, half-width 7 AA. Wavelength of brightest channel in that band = 4778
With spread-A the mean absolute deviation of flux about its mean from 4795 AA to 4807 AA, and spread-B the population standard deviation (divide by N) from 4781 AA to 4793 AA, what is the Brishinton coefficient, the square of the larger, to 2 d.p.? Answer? 0.36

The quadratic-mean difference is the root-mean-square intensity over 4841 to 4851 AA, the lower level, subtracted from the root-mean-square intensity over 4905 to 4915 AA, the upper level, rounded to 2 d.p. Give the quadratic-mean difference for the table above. -0.32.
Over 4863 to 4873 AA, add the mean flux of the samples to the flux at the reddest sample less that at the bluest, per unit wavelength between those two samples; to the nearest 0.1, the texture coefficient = 9.0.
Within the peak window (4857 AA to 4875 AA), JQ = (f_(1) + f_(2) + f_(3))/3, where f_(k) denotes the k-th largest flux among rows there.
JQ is 9.9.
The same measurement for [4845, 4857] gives 10.3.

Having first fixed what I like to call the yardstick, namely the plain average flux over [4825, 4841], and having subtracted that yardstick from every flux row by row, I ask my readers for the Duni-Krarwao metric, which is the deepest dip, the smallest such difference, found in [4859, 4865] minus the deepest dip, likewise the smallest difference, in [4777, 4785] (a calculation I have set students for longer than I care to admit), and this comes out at -2.8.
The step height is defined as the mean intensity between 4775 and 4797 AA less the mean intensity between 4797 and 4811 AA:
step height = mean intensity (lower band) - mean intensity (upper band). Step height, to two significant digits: 0.10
